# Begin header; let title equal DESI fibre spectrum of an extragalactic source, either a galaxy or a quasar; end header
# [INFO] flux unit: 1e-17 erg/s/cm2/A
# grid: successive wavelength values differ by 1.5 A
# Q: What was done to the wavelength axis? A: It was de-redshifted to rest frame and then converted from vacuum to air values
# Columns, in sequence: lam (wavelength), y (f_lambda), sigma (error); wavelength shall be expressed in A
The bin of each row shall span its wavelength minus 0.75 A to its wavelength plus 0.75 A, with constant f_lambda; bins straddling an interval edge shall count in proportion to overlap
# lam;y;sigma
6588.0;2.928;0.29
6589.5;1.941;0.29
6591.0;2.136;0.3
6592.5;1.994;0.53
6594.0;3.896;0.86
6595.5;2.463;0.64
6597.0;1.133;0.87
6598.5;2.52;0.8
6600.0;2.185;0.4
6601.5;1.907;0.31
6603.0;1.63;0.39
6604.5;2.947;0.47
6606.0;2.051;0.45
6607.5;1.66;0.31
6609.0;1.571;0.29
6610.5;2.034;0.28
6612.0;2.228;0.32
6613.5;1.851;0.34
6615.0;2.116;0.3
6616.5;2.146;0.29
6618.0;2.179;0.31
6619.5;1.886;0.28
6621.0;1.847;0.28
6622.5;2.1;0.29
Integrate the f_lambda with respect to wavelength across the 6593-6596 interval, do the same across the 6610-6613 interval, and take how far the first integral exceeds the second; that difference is 3.1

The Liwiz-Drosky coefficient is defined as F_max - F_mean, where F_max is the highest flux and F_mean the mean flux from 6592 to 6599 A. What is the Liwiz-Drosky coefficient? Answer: 1.5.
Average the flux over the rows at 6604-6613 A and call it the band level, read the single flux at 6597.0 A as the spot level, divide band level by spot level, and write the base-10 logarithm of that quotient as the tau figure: 0.26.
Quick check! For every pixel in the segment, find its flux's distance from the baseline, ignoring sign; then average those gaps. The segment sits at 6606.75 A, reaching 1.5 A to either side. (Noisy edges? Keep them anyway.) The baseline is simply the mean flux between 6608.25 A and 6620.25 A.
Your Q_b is 0.20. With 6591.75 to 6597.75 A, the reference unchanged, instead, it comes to 0.81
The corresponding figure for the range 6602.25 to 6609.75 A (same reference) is 0.43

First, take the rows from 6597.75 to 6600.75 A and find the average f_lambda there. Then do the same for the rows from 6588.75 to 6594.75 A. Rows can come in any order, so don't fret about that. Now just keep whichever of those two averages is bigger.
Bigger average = 2.49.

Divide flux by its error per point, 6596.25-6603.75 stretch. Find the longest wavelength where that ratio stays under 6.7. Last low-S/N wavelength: 6603.0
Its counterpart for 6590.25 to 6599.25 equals 6598.5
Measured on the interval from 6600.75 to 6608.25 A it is 6607.5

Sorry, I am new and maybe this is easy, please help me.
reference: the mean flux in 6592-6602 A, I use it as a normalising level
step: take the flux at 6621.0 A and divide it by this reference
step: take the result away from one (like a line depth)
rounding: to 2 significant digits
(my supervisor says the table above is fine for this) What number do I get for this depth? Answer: 0.20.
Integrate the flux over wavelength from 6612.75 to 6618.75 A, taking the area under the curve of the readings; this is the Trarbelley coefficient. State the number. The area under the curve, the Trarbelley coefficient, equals 12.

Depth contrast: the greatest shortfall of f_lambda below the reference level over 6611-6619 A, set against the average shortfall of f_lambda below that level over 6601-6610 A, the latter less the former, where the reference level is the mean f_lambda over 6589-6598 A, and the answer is -0.11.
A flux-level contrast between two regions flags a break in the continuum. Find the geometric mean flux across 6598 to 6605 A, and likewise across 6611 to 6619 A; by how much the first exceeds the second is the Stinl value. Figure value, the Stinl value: 0.1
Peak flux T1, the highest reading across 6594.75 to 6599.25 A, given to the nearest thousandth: 2.520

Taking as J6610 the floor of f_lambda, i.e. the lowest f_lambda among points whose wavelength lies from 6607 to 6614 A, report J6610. 1.571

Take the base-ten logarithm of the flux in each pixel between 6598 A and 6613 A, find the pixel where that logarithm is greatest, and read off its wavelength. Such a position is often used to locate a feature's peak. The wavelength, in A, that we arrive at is 6604.5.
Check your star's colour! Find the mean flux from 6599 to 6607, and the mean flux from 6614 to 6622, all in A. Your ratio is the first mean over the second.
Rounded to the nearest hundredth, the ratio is 1.05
